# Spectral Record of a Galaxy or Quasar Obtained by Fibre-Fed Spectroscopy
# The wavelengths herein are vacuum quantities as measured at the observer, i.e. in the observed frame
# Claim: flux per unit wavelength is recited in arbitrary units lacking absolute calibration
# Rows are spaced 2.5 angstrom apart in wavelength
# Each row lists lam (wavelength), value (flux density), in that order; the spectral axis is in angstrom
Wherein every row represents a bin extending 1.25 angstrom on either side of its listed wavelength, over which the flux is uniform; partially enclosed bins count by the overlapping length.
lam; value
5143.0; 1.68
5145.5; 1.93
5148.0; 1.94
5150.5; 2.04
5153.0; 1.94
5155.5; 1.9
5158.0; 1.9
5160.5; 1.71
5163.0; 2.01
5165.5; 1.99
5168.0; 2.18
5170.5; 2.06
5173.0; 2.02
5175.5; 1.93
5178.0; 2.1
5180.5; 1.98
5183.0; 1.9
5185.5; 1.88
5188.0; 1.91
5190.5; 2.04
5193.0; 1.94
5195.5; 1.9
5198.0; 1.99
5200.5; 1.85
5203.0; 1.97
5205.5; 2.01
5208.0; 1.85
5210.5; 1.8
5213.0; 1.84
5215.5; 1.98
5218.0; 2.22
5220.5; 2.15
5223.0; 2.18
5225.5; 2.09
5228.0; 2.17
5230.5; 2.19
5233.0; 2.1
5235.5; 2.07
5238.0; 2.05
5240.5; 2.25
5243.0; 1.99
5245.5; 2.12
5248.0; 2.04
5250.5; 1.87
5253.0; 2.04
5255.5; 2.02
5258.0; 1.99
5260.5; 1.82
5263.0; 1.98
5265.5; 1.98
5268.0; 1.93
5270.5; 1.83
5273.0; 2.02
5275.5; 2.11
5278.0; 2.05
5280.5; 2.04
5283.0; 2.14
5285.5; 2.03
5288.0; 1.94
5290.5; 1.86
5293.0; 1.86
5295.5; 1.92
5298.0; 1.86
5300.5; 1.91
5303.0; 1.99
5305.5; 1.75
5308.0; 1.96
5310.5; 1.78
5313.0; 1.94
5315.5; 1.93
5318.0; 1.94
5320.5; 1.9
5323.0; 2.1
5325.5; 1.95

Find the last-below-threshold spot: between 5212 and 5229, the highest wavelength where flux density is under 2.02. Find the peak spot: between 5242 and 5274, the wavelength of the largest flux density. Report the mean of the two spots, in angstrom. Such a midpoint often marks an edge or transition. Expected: 5230.5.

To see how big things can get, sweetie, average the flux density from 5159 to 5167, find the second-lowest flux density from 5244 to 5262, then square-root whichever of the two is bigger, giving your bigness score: 1.38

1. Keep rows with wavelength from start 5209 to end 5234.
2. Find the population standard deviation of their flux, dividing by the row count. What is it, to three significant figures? 0.142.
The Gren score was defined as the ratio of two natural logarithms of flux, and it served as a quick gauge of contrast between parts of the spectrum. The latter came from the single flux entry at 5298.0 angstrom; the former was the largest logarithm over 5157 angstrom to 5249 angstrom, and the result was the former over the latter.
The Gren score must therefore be 1.31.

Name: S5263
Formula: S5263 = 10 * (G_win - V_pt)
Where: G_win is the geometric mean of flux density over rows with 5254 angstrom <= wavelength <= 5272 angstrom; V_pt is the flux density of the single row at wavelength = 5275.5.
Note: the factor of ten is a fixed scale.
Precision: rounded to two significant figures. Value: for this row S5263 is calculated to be -1.8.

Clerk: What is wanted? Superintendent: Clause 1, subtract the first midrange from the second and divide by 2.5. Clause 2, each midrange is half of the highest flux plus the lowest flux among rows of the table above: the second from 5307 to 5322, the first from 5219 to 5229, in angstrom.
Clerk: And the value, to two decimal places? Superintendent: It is -0.11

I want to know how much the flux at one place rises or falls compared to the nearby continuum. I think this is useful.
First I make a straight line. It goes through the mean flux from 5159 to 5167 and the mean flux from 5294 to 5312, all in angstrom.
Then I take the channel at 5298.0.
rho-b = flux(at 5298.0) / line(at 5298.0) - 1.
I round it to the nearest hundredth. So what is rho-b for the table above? -0.01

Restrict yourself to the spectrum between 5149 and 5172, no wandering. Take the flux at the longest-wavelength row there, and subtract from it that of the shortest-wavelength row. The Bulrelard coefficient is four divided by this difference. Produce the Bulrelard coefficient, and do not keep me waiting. 200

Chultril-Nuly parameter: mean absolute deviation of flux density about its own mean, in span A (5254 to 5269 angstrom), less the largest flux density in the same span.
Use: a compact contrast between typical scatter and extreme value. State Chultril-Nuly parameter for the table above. -1.97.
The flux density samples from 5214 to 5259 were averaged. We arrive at 2.08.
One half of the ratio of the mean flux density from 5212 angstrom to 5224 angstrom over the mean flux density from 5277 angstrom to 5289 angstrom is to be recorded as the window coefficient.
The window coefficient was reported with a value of 0.51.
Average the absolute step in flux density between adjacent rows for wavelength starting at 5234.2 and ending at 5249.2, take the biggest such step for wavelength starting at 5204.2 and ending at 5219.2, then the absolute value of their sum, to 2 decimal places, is 0.38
